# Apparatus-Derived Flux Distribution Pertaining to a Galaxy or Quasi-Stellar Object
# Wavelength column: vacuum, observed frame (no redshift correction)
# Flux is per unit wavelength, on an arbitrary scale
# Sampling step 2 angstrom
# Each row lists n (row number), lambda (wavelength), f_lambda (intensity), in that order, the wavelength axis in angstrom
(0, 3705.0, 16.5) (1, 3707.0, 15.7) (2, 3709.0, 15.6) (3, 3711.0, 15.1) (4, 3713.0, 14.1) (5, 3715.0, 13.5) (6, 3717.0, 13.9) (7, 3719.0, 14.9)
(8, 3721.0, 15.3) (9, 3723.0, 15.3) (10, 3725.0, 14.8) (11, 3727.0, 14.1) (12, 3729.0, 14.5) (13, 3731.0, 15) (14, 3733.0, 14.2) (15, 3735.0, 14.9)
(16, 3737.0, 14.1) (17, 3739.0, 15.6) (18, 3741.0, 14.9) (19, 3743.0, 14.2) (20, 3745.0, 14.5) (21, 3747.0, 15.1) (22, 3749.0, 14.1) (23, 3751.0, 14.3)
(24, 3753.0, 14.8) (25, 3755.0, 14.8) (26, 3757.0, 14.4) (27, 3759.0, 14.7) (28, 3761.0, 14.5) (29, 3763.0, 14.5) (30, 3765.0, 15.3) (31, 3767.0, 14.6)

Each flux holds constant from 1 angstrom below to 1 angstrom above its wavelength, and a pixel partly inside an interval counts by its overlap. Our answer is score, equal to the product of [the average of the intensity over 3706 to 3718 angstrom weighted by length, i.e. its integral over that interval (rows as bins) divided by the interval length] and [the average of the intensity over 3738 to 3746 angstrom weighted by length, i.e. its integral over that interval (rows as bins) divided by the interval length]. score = 217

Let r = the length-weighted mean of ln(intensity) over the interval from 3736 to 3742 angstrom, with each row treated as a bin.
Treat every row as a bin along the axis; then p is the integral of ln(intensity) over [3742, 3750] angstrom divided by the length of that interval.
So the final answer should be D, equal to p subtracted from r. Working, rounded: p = 2.672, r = 2.70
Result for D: 0.026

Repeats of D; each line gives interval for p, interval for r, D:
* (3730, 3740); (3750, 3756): -0.008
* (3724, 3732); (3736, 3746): 0.004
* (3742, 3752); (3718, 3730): 0.026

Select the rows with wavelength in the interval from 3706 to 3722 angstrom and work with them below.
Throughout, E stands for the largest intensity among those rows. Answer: 15.7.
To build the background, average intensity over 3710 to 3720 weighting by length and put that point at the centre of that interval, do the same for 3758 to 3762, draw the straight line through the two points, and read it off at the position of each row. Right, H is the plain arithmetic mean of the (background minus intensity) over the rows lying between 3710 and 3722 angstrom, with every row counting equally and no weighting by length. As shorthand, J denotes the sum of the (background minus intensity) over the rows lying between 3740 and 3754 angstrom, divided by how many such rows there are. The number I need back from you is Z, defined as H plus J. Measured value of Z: -0.20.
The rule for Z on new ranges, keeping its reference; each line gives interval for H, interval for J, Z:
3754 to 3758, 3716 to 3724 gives -0.54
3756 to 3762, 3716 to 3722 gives -0.31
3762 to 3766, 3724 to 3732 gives -0.49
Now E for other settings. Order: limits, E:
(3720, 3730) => 15.3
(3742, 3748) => 15.1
